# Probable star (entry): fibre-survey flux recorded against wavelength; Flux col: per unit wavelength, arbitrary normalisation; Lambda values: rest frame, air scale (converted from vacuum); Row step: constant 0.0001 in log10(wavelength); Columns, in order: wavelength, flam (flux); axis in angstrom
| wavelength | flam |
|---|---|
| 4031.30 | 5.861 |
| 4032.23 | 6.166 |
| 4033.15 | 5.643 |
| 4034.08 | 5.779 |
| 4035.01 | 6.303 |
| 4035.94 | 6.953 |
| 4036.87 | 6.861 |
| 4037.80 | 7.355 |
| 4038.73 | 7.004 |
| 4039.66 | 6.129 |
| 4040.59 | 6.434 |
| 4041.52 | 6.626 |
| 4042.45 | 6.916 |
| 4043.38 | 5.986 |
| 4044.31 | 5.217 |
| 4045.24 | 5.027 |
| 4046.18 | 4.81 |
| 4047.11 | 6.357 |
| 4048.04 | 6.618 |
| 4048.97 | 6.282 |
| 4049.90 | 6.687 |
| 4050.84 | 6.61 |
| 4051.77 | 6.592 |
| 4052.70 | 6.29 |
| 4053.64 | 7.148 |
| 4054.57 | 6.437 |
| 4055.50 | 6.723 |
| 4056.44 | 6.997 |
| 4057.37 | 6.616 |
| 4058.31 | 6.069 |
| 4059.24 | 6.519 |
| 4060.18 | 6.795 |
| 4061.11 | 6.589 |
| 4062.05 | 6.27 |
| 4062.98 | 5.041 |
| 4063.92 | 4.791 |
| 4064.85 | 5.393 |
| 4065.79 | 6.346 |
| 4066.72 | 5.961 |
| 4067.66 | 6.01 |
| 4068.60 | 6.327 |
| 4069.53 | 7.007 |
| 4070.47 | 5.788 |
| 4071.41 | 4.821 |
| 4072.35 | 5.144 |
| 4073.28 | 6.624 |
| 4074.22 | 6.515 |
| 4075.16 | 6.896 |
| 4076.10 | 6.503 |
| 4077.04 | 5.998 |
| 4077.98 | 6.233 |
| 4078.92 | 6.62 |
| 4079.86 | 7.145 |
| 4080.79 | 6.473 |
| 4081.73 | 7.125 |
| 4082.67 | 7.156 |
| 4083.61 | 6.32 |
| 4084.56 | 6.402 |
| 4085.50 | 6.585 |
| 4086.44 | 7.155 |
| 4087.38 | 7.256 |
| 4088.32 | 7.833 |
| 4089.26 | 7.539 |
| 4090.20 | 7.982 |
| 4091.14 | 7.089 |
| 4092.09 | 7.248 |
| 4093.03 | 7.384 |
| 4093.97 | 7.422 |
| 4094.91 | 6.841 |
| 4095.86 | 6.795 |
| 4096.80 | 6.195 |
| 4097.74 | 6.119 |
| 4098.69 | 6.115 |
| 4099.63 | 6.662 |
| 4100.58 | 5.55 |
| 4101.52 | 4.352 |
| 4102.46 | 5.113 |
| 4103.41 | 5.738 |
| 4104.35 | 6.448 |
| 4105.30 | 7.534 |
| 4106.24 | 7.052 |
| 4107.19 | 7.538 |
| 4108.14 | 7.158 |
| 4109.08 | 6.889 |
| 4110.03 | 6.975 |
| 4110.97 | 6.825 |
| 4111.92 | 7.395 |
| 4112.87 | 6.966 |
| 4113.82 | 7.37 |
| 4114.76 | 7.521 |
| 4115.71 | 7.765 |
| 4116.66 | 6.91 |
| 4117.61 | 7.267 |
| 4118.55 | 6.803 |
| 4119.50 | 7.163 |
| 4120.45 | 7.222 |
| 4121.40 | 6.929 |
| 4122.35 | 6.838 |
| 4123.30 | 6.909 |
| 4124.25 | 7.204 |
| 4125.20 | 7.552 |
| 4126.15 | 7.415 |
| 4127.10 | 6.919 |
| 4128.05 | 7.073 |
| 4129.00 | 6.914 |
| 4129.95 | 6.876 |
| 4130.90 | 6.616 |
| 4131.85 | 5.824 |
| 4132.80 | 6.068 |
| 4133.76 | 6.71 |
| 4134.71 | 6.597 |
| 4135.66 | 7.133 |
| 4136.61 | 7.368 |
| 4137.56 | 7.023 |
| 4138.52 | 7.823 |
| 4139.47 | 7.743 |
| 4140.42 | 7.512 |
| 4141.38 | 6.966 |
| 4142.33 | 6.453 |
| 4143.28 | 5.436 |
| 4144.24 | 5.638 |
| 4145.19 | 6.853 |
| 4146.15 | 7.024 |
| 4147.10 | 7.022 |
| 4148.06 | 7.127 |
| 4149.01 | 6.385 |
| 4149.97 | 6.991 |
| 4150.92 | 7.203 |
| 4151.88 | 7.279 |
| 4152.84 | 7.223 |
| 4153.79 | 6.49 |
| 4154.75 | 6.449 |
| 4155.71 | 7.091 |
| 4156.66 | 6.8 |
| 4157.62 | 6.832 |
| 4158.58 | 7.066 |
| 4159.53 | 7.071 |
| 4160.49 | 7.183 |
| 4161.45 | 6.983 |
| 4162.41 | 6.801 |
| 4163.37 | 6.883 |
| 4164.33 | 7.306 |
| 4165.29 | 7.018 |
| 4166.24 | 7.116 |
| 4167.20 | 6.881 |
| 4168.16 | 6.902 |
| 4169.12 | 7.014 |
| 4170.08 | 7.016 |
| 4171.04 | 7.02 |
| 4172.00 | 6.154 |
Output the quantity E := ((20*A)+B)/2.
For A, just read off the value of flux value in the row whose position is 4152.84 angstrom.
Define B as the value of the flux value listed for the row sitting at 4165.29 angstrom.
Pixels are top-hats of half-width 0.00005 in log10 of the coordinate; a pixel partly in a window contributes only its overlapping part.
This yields 76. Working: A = 7.223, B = 7.018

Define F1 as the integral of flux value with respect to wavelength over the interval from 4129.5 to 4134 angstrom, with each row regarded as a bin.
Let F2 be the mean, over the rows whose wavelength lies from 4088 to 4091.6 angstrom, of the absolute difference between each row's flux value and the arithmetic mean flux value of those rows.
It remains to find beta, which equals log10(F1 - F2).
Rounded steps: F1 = 29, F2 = 0.297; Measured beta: 1.45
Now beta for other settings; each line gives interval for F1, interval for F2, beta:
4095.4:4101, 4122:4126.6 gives 1.54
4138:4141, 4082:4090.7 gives 1.35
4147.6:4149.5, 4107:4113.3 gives 1.10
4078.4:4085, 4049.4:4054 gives 1.65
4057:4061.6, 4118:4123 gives 1.47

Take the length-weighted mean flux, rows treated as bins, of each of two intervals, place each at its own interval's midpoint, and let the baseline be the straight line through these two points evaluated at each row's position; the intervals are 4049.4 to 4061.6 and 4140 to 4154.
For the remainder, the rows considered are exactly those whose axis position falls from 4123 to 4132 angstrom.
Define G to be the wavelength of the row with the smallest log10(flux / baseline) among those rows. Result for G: 4131.85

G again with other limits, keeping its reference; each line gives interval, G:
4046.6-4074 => 4063.92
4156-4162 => 4156.66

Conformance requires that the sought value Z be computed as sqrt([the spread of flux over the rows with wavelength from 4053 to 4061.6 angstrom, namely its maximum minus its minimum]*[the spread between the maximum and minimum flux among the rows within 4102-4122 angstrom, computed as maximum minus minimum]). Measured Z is 1.7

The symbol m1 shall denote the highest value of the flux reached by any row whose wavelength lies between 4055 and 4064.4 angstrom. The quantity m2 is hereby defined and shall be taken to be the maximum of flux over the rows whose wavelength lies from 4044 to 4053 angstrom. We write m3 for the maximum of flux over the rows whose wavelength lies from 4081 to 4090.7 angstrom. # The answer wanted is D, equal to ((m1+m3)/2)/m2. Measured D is 1.12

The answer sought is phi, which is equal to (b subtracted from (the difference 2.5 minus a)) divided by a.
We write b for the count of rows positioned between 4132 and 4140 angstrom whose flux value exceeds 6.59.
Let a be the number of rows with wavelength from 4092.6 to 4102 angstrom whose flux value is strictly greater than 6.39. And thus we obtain -1.9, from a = 5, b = 7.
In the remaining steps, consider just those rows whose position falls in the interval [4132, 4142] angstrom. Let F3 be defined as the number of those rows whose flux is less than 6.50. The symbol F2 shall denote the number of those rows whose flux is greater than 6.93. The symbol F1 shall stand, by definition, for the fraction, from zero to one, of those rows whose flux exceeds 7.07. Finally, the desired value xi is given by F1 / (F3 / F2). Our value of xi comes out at 3.5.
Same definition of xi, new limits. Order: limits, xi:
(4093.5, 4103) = 0.0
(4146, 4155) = 0.9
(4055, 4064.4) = 0.0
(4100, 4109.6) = 0.2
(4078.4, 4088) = 0.8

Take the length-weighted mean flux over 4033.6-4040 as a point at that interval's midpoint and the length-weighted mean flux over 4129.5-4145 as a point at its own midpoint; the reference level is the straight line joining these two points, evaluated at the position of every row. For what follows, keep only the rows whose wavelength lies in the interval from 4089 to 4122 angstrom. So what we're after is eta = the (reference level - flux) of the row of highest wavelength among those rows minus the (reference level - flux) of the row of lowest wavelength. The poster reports 0.65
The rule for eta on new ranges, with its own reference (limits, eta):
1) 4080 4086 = -0.11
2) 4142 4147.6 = -0.56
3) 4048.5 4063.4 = 1.26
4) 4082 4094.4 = -0.25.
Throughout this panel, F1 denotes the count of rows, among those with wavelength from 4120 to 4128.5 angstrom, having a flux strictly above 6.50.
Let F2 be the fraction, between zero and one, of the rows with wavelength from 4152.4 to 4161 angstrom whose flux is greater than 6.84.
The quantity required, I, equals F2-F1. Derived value -8.44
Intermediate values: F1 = 9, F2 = 0.6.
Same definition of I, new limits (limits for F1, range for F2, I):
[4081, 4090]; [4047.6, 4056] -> -6.89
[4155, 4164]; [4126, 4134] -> -8.44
